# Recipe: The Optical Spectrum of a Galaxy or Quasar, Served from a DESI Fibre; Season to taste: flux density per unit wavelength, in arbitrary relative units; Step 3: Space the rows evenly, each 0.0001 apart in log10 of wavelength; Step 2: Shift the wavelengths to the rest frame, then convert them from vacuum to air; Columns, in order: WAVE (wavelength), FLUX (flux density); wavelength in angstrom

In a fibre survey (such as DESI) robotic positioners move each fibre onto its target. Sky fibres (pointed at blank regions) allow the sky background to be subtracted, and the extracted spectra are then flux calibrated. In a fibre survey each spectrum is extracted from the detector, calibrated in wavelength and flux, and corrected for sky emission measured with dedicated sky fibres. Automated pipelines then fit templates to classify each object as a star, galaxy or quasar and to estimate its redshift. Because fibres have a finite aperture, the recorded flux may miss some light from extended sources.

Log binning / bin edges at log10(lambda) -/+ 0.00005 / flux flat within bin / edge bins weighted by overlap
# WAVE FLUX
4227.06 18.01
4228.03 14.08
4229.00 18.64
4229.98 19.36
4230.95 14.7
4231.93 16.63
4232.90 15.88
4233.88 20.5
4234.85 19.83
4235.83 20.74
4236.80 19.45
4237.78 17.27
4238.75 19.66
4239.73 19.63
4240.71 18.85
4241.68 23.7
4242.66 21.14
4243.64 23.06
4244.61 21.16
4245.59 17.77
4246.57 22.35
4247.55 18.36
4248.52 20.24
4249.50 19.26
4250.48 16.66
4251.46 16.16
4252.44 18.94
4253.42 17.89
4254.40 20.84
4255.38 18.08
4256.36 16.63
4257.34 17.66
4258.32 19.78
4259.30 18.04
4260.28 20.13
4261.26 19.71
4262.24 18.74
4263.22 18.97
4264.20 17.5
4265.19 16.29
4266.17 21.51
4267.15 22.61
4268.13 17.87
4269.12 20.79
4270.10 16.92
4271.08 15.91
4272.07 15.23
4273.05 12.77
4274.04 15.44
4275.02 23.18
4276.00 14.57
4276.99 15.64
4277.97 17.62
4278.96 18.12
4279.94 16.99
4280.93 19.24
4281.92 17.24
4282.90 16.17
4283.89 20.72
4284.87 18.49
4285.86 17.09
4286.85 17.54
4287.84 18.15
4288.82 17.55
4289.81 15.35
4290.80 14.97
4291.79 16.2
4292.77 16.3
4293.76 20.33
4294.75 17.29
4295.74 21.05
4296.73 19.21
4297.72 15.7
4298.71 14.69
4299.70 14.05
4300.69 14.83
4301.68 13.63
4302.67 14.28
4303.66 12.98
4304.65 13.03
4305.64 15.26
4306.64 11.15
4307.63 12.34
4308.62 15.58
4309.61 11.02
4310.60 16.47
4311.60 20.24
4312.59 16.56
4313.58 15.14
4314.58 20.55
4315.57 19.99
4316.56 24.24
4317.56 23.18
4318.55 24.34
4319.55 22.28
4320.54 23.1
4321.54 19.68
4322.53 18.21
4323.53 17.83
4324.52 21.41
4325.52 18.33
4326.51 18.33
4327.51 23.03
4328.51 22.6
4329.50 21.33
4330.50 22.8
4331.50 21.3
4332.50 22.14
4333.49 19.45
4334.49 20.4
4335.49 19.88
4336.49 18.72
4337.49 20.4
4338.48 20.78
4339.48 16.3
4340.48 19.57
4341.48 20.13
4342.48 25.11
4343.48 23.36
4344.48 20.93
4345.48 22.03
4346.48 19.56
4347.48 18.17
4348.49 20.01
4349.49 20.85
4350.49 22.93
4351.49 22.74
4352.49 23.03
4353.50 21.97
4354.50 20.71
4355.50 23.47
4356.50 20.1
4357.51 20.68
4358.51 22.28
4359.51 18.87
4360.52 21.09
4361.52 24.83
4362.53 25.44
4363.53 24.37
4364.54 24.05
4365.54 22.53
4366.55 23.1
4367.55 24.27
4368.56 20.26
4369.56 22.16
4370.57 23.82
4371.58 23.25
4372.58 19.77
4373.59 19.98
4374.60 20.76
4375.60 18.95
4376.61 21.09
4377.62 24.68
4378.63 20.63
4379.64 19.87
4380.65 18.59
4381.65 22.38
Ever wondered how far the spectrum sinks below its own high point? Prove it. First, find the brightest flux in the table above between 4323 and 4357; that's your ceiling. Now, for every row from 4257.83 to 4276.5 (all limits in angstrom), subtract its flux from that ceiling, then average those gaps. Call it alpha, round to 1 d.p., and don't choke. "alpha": 6.9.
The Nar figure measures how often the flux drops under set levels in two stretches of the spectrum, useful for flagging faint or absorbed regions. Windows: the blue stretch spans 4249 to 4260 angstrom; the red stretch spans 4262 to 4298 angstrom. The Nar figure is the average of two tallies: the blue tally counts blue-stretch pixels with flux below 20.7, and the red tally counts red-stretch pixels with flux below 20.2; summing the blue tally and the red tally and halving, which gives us 20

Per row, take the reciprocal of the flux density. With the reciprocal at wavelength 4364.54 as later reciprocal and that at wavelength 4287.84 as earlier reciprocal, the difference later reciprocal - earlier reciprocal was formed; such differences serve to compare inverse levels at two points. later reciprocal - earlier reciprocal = -0.014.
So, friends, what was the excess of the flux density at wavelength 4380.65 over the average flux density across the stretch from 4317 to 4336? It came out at -2.4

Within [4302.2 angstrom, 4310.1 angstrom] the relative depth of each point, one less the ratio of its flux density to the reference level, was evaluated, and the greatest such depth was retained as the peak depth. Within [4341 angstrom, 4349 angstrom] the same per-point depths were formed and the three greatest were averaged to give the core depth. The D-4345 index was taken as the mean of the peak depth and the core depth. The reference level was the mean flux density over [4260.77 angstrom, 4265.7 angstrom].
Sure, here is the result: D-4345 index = 0.17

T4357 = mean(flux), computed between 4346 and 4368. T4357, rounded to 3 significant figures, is 22.0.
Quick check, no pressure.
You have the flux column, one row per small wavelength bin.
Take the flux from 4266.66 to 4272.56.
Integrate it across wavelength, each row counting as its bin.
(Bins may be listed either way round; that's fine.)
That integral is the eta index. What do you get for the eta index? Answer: 107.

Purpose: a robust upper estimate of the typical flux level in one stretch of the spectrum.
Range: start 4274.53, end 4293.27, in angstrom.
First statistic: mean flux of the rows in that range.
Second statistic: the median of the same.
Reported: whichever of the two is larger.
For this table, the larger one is 17.4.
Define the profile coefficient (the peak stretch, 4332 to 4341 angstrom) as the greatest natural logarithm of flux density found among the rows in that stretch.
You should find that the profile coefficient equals 3.10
